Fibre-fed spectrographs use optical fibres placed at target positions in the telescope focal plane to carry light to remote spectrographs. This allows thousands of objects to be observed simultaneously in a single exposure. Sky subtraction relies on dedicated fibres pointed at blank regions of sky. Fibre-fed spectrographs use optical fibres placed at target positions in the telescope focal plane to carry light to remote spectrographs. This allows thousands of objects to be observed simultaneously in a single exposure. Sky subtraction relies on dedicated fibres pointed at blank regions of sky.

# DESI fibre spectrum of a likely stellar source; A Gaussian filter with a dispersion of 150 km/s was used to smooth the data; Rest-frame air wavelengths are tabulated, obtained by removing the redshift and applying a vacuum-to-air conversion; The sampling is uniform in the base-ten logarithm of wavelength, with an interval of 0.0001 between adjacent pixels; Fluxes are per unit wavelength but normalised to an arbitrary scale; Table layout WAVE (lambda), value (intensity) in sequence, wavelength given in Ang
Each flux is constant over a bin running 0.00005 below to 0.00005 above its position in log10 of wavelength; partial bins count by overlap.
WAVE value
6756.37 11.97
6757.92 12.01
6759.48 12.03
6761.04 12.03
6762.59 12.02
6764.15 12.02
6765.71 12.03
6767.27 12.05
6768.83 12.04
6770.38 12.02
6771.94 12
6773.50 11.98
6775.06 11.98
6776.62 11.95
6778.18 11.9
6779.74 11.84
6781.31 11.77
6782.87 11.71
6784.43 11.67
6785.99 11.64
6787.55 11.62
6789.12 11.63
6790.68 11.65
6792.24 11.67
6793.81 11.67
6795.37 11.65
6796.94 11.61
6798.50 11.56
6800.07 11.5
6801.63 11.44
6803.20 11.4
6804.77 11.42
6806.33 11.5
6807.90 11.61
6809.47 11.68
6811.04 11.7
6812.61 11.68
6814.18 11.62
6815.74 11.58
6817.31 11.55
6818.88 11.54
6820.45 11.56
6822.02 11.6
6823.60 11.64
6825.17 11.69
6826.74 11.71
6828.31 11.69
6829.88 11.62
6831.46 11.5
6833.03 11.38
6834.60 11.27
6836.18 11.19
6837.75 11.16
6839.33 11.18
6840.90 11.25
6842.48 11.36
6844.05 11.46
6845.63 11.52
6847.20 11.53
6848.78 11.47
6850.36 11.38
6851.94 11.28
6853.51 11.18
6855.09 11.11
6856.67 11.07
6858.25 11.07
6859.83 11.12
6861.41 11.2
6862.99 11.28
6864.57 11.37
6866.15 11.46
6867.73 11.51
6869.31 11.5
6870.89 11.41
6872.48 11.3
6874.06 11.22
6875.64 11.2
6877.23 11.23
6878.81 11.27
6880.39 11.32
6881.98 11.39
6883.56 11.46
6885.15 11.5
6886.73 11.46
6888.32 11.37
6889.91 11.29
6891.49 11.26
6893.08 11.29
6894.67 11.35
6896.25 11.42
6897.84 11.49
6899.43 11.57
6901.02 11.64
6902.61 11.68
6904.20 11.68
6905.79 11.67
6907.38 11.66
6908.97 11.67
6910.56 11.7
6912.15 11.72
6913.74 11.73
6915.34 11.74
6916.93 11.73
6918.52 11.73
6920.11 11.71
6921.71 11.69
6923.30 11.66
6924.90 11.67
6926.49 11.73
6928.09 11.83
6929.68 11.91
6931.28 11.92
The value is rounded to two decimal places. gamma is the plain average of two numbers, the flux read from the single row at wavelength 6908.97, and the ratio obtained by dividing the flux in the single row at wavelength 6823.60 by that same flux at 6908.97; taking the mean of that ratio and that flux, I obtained 6.33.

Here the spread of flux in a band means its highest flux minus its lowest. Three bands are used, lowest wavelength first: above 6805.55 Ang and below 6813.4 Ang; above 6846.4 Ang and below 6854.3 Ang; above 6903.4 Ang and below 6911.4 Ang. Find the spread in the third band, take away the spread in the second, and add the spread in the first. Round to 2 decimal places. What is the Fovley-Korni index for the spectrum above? -0.11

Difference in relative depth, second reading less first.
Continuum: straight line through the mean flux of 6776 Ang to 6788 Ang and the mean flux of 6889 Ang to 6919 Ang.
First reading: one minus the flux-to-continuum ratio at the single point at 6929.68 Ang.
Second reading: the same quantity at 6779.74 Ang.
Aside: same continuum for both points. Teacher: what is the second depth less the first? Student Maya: 0.03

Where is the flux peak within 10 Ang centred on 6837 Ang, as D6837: 6833.03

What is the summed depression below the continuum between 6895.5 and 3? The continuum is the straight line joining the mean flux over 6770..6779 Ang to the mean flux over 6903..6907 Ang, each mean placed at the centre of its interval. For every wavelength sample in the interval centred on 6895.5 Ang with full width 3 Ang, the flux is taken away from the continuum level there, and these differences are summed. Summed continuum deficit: 0.62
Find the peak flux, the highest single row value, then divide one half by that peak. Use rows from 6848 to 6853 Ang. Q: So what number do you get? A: 0.0436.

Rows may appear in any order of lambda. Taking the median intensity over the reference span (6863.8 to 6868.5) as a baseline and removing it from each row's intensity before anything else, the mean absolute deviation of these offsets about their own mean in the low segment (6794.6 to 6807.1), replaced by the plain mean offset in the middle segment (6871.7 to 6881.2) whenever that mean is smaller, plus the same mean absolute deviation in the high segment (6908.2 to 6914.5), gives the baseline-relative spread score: -0.18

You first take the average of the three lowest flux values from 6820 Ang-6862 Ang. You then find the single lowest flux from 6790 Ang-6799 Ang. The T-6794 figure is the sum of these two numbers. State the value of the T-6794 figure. 22.6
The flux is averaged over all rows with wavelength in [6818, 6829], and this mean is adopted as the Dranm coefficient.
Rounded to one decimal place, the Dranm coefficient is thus 11.6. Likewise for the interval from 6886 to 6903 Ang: 11.4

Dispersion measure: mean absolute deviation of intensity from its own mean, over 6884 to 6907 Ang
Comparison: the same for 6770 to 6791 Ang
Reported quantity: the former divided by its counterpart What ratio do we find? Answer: 0.90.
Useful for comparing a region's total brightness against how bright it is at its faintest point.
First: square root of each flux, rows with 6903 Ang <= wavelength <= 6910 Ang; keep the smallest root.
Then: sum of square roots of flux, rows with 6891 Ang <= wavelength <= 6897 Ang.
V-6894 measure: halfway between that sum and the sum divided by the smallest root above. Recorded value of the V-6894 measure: 8.70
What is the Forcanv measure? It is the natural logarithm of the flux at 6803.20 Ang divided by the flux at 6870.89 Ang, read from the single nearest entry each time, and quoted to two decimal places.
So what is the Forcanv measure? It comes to 0.00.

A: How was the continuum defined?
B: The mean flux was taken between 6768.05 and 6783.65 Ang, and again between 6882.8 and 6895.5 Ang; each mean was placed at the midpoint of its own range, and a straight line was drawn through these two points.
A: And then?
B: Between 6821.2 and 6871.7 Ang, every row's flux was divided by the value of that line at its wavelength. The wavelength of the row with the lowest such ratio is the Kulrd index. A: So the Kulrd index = 6856.67 Ang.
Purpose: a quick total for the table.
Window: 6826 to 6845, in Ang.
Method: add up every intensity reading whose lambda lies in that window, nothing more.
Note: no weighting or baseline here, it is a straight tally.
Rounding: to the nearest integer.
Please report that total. 137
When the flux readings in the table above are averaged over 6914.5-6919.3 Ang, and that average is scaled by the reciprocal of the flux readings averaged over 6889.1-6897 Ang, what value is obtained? 1.04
